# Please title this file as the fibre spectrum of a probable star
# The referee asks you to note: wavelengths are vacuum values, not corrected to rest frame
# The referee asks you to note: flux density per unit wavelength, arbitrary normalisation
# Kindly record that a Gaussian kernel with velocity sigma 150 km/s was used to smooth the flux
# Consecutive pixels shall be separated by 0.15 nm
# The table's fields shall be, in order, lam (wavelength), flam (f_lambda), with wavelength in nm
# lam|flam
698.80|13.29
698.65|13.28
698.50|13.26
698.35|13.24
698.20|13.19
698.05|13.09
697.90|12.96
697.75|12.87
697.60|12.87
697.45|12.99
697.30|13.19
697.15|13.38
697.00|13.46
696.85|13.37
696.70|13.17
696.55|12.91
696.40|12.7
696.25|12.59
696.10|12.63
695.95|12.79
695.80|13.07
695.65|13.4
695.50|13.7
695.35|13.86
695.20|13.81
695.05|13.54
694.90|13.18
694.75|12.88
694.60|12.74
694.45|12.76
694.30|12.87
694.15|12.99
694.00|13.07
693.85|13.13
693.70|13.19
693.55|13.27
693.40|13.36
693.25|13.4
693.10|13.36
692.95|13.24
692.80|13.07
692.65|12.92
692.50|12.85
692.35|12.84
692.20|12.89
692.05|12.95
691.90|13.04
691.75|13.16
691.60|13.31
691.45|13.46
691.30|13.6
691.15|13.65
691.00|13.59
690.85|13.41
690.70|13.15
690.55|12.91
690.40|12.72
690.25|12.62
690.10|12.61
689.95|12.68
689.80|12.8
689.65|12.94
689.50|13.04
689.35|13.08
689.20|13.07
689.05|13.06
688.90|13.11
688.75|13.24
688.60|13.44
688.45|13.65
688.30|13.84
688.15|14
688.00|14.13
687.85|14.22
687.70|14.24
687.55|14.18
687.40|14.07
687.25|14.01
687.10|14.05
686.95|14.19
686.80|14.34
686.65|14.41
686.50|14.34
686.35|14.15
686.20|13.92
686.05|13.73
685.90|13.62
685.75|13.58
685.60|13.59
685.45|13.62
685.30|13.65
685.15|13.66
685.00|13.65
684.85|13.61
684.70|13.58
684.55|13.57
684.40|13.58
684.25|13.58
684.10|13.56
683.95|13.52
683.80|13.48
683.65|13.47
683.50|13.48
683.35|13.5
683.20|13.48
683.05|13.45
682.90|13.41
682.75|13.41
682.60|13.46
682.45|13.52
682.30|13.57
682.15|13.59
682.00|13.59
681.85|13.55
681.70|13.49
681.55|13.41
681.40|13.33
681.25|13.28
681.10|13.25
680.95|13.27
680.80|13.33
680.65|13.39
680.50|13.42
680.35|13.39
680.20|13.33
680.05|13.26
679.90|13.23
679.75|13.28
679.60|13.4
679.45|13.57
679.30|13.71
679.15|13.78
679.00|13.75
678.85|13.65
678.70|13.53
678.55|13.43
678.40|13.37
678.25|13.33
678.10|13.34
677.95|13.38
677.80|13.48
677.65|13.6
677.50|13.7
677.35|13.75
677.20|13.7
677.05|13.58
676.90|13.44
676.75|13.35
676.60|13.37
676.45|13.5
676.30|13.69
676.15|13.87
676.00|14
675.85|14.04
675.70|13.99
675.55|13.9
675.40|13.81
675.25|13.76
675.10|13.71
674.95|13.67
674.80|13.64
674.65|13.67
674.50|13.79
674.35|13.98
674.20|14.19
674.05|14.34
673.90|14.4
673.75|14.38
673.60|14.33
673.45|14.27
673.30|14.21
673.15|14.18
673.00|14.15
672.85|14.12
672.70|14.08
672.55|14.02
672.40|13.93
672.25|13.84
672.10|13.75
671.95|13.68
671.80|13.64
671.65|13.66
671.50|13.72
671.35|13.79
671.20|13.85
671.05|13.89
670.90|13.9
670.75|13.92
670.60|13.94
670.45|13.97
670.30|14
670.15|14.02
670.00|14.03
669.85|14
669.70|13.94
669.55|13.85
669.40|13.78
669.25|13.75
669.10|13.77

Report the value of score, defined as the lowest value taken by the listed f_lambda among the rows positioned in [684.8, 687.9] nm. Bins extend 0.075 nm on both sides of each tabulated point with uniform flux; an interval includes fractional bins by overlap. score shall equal 13.58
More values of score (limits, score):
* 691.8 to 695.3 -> 12.74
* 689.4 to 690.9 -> 12.61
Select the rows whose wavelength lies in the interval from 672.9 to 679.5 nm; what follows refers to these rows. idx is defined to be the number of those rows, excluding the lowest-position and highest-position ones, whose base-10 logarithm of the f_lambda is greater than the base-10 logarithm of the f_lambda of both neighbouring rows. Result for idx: 4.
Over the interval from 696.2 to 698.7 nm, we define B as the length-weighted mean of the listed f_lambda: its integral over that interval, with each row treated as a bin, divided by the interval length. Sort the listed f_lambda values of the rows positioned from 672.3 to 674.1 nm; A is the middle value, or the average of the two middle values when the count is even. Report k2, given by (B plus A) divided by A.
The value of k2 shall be 1.92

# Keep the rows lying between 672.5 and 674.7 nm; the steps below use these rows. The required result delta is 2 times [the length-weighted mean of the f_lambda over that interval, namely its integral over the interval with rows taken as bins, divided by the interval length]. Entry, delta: 28.3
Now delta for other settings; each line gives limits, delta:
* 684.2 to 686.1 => 27.2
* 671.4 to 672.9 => 27.7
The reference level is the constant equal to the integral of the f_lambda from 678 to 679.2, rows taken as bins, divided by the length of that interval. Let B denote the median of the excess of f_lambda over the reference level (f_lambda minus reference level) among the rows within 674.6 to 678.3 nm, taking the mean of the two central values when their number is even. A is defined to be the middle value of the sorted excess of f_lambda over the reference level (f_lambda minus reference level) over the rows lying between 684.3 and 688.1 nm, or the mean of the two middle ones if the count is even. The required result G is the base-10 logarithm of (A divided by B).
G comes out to 0.42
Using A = 0.41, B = 0.2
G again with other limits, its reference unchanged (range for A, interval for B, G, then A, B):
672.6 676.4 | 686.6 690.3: 0.55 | 0.49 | 0.1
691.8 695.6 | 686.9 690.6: 0.21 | -0.44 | -0.3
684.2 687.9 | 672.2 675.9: -0.37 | 0.22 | 0.5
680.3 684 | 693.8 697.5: -0.91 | -0.05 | -0.4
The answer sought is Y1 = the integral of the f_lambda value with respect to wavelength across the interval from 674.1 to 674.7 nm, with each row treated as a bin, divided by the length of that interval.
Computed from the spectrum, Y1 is 13.9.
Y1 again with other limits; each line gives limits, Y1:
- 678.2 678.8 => 13.4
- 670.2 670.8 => 14.0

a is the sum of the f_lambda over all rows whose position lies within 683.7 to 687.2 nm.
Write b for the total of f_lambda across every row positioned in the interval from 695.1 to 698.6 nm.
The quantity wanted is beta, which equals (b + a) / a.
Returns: 1.95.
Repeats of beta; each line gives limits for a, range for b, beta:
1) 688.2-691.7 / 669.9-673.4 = 2.06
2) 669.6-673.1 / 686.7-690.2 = 1.98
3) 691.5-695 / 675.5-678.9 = 2.04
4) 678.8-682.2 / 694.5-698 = 1.98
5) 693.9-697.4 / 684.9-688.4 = 2.06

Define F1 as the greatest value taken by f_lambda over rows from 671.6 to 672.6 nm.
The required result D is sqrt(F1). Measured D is 3.74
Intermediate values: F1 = 14.02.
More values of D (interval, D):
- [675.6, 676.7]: 3.75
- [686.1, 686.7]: 3.80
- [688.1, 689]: 3.74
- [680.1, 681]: 3.66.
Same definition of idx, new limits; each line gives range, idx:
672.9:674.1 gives 1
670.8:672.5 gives 0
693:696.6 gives 2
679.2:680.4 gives 0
